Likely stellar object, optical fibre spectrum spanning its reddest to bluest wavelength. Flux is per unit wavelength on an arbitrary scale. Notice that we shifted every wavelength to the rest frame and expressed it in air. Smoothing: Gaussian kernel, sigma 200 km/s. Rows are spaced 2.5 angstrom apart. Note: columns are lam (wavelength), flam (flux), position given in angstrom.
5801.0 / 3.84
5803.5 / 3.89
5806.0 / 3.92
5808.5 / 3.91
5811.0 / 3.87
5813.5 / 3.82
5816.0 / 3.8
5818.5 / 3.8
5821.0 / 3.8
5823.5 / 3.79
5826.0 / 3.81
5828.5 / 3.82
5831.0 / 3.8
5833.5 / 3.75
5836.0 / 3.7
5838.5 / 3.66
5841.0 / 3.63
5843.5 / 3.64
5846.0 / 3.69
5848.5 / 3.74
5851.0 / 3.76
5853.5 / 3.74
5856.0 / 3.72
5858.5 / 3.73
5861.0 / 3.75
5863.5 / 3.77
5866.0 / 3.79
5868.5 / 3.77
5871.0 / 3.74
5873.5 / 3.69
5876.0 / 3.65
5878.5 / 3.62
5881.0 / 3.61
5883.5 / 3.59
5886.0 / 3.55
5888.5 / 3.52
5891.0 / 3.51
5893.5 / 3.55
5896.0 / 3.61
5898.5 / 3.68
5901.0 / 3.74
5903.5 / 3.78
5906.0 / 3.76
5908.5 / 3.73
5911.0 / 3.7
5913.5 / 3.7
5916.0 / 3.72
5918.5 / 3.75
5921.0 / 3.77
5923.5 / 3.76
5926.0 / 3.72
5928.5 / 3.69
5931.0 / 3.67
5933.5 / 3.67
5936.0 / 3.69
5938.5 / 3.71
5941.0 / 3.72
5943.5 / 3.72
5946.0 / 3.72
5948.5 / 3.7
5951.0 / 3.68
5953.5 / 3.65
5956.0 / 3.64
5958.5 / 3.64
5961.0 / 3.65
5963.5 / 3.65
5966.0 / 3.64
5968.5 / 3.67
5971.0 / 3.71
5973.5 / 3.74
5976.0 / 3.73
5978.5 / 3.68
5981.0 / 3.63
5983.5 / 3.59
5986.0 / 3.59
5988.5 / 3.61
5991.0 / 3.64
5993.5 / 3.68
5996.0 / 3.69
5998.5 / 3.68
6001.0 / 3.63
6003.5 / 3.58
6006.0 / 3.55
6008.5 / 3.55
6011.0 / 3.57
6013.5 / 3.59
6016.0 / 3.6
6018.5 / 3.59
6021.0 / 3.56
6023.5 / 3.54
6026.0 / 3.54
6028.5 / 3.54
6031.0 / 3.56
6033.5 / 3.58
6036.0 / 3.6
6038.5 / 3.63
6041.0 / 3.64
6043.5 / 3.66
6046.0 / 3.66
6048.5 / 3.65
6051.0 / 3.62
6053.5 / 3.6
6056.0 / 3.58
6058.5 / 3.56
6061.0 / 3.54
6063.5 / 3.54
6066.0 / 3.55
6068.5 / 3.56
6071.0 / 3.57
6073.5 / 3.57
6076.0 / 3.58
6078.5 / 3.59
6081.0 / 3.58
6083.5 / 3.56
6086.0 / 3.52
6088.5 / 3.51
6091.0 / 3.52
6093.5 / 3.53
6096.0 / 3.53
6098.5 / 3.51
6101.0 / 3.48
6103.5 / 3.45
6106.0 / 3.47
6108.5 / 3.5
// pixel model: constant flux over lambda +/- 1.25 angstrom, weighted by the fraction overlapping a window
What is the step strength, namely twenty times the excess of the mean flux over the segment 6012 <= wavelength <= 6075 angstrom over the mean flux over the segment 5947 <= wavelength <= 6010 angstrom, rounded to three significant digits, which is -1.26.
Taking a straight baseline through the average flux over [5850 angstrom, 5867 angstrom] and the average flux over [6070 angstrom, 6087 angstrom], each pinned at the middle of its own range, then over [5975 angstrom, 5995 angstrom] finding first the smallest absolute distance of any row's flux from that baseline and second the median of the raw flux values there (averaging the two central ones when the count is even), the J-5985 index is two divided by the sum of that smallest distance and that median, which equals 0.550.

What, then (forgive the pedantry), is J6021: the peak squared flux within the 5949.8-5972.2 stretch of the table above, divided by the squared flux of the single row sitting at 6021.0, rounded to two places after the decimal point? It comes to 1.09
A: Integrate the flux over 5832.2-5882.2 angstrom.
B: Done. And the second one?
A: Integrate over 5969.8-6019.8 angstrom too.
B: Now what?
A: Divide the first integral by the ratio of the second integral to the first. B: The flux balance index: 189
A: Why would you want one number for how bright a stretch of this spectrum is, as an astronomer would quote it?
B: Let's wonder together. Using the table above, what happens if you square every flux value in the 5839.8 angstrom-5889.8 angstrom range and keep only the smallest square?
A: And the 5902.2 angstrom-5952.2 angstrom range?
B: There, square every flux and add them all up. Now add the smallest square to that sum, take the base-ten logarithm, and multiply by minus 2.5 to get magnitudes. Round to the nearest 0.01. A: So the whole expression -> -6.15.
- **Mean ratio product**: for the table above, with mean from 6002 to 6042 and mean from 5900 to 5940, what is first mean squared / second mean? 3.44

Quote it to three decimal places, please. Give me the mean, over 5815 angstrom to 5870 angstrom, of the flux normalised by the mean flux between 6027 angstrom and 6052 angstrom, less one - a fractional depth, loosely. 0.037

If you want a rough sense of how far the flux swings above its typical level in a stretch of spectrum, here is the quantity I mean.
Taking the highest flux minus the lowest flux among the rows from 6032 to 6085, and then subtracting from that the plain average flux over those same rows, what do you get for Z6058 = -3.47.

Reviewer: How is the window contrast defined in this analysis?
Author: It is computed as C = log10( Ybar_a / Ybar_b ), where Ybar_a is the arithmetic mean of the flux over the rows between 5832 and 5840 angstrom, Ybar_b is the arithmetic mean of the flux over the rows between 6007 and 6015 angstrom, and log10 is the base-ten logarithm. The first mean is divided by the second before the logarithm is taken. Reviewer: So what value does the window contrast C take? 0.016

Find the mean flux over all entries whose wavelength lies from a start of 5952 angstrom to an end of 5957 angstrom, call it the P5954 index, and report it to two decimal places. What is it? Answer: 3.65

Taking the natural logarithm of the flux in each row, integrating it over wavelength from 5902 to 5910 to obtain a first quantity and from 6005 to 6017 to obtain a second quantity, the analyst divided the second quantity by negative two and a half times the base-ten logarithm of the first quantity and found -6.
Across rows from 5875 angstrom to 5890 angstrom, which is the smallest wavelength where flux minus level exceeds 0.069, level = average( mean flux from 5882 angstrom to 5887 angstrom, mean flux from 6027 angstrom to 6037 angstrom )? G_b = 5876.0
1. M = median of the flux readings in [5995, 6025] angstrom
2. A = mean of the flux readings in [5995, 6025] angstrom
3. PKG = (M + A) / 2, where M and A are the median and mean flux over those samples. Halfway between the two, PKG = 3.59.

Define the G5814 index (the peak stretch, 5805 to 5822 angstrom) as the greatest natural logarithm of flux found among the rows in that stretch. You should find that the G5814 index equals 1.37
